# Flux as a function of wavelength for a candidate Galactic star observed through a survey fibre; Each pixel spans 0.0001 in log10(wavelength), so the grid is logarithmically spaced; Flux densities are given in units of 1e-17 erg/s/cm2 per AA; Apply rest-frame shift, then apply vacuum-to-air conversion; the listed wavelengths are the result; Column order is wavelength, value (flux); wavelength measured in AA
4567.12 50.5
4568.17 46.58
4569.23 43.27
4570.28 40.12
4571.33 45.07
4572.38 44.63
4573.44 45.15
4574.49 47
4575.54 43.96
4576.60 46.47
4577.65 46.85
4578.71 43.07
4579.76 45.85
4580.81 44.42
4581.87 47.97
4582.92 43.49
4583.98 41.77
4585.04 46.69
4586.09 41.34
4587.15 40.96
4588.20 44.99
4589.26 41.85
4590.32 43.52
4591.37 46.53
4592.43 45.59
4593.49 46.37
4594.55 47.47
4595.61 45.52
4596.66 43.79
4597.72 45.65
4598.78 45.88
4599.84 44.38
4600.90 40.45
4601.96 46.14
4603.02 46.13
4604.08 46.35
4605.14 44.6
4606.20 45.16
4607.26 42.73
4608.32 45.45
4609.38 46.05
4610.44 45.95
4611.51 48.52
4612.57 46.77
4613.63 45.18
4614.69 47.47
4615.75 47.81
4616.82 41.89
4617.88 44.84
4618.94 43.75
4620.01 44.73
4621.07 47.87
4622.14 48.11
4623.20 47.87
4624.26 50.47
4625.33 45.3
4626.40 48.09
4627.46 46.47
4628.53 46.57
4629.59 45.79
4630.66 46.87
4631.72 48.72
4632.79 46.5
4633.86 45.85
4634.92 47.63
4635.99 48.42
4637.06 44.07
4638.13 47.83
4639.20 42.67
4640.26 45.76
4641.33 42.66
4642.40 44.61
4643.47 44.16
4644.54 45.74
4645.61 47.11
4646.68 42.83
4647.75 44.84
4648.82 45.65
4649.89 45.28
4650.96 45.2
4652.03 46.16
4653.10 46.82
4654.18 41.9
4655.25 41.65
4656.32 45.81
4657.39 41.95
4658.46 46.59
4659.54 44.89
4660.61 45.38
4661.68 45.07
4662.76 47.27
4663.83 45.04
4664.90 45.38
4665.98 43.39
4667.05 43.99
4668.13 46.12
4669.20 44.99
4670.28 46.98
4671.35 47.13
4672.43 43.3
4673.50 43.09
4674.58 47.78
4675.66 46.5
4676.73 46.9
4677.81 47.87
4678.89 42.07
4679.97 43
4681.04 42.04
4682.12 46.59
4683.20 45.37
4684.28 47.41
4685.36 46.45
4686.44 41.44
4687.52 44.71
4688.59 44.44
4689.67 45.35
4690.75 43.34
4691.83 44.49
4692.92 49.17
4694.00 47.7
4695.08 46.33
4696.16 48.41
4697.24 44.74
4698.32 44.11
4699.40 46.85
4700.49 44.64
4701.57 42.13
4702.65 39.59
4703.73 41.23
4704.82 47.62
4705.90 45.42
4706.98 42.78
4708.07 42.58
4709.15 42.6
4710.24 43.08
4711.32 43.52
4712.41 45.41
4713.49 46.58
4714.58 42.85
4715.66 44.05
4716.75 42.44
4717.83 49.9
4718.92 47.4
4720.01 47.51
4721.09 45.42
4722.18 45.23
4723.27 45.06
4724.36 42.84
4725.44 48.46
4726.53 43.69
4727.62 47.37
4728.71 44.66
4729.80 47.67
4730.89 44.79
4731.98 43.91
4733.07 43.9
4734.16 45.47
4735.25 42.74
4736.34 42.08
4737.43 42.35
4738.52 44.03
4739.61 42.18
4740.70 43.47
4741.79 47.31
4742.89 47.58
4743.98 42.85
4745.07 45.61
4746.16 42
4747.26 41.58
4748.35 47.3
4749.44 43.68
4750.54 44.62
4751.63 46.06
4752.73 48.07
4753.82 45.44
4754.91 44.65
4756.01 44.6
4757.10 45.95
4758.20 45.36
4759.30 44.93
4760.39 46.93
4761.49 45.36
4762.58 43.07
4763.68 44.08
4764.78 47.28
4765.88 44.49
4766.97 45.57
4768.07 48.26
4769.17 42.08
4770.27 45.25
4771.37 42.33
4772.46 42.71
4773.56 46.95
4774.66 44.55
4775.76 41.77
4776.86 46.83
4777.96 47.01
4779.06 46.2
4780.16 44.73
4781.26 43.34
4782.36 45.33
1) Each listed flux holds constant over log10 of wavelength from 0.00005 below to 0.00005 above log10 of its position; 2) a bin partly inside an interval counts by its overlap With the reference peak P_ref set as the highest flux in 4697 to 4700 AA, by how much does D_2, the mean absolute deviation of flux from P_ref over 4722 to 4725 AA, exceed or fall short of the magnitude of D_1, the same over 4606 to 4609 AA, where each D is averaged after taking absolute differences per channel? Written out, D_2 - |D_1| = 0.1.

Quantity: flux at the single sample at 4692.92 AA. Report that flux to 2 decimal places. 49.17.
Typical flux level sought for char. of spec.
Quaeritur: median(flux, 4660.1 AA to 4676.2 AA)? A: 45.4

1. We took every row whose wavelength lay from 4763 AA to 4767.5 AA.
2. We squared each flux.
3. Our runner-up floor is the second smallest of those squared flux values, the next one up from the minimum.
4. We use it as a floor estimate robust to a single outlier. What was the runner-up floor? 1979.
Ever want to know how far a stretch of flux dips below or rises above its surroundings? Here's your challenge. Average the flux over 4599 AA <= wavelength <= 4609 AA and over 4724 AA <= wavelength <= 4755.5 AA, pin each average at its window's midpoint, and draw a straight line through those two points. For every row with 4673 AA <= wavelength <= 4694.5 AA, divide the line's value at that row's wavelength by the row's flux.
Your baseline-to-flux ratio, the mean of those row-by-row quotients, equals 0.989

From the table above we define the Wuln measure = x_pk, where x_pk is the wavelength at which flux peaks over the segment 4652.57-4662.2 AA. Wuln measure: 4653.10 AA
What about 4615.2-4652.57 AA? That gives 4624.26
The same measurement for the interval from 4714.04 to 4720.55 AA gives 4717.83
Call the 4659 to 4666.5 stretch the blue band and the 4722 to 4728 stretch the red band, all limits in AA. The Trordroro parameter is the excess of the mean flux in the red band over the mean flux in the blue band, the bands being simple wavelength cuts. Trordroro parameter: 0.2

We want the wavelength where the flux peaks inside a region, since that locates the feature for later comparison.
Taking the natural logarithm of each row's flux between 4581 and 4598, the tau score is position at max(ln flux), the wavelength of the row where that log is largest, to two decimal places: 4581.87 AA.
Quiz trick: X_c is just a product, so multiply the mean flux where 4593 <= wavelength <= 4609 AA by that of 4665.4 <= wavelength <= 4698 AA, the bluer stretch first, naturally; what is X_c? 2045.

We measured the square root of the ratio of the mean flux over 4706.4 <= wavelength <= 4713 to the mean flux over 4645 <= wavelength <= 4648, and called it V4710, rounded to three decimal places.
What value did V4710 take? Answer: 0.982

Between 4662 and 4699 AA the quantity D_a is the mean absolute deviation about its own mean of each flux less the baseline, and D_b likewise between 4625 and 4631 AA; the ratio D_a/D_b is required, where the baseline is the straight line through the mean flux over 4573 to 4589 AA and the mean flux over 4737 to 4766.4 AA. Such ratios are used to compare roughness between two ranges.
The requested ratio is 2.5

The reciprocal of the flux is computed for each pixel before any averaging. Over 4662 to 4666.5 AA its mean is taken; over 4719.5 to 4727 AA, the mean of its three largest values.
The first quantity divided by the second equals 0.97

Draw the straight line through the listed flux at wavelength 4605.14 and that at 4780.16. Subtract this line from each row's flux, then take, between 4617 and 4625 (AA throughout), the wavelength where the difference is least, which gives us 4618.94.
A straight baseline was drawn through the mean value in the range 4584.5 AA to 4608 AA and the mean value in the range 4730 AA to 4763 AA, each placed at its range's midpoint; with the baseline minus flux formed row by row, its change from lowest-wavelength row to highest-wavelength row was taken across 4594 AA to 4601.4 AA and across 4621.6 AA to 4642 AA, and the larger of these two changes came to 7.0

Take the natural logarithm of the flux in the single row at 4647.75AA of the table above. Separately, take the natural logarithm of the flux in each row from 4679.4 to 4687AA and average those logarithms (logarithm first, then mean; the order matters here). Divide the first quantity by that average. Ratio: 1.00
